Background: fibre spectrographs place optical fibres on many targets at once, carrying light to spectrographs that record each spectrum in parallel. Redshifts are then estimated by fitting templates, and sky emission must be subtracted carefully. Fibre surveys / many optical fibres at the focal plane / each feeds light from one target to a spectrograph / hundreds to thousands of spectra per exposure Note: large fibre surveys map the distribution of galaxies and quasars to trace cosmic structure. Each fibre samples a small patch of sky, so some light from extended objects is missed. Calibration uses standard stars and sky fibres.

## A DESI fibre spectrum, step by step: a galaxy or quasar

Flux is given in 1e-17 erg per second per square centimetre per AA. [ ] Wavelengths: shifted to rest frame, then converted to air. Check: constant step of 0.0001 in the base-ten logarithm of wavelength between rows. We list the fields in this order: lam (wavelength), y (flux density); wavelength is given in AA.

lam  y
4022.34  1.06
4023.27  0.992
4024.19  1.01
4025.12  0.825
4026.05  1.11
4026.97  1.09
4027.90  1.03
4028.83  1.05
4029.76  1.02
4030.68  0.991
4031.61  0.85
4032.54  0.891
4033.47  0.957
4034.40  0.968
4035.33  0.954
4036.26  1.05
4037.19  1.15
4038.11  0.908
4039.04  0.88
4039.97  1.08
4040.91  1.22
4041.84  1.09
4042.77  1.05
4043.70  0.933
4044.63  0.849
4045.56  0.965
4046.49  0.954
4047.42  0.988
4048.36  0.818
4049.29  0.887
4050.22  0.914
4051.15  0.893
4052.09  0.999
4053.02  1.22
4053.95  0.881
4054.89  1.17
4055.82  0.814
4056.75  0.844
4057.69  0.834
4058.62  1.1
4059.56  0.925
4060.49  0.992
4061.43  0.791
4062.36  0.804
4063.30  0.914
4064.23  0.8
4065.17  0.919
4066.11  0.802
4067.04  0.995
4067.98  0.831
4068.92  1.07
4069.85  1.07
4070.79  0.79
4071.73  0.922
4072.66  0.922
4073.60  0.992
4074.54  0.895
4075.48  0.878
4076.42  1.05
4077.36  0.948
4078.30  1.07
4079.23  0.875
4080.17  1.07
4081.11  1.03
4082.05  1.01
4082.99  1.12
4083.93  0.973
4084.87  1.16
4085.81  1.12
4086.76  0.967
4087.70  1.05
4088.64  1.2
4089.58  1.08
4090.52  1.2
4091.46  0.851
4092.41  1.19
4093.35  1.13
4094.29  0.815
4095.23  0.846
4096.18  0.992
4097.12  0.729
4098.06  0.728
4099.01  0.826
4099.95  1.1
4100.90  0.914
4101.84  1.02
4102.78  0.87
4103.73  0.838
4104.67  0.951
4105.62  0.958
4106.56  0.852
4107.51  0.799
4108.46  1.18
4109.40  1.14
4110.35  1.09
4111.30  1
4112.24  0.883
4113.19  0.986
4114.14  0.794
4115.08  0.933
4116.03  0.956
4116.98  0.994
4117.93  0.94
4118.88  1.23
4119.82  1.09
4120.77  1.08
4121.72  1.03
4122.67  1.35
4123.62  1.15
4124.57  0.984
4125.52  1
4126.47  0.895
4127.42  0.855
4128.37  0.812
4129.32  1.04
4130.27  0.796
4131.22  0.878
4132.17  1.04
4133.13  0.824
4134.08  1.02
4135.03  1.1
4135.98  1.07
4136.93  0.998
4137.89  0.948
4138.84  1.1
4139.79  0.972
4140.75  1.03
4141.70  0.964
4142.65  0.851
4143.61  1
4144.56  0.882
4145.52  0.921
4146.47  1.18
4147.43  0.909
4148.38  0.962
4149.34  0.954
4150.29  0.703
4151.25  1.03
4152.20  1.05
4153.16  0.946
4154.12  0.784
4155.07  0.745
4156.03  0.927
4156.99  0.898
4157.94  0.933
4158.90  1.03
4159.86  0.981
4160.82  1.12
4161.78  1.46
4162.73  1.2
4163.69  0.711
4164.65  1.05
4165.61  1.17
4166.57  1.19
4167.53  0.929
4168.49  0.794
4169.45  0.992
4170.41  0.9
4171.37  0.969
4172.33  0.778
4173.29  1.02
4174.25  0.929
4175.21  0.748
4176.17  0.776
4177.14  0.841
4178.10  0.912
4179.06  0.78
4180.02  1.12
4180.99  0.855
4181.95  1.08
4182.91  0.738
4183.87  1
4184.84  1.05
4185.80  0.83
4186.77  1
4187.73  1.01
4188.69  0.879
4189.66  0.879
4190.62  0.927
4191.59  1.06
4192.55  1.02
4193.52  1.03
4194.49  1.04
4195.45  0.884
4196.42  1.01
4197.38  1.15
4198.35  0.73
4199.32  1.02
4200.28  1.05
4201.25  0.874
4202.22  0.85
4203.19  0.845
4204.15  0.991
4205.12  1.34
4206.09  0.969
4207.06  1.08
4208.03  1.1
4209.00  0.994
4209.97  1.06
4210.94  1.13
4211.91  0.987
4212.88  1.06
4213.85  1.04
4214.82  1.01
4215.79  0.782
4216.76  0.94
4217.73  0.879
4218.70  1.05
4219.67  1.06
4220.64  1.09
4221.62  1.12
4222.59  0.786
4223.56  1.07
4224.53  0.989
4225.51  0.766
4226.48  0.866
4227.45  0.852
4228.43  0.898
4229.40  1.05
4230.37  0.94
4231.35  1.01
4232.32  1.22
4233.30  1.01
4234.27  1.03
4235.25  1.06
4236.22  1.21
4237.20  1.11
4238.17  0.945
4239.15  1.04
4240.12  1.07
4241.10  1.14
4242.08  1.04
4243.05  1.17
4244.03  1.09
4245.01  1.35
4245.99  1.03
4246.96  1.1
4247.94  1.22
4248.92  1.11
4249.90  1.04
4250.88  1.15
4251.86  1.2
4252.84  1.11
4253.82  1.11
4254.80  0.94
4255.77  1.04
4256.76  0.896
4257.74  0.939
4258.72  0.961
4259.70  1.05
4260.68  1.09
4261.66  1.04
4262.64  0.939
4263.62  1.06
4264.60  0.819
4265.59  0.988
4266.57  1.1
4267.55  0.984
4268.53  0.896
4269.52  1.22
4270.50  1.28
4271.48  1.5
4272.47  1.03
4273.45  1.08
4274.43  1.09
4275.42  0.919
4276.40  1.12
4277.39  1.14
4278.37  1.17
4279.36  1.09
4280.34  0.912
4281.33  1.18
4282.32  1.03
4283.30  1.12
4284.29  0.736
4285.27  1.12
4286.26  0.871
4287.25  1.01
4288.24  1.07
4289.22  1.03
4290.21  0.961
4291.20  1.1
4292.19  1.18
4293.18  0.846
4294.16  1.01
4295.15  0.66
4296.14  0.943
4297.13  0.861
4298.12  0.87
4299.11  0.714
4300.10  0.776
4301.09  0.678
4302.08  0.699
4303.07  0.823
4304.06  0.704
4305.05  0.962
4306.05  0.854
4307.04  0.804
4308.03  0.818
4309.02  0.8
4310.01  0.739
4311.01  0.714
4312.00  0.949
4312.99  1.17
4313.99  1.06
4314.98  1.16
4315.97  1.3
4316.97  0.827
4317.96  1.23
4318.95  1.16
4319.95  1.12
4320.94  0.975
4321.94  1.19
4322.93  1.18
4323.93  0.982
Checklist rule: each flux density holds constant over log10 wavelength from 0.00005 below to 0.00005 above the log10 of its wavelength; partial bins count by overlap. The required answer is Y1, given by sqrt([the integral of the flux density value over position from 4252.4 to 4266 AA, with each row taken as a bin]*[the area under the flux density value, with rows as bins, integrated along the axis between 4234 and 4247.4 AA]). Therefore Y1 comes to 14.1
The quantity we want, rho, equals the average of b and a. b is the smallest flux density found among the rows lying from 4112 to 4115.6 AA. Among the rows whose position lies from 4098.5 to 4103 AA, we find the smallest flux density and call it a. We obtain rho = 0.810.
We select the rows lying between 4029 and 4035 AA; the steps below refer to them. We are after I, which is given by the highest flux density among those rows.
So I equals 1.02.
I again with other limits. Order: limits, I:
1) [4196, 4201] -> 1.15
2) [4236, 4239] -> 1.21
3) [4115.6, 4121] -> 1.23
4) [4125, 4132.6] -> 1.04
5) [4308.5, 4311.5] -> 0.8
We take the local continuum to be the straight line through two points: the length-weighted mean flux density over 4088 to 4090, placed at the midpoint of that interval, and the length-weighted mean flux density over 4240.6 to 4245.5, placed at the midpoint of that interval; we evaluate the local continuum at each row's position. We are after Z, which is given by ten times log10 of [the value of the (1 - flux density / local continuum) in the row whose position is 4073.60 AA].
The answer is -9.0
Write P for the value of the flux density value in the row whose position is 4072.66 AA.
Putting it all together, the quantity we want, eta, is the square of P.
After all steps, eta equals 0.9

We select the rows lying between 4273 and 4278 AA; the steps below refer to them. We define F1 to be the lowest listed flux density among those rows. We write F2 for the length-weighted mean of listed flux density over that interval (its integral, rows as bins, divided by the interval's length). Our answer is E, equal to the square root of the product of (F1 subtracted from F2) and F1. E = 0.376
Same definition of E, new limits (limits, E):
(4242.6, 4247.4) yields 0.349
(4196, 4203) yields 0.400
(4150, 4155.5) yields 0.356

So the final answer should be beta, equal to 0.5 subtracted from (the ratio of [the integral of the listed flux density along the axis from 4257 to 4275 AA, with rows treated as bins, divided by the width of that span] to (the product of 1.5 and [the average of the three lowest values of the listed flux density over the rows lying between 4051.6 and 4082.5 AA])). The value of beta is 0.388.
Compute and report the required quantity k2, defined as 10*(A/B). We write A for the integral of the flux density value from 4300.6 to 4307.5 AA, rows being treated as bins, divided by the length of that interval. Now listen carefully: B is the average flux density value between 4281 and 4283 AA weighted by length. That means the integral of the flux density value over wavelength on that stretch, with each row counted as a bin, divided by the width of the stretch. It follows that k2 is 7.2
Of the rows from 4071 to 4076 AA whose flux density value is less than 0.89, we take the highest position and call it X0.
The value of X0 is 4075.48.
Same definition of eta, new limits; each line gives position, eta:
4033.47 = 0.9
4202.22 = 0.7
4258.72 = 0.9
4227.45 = 0.7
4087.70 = 1.1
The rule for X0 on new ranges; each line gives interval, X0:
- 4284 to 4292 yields 4286.26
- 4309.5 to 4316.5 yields 4311.01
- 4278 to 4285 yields 4284.29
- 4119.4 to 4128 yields 4127.42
